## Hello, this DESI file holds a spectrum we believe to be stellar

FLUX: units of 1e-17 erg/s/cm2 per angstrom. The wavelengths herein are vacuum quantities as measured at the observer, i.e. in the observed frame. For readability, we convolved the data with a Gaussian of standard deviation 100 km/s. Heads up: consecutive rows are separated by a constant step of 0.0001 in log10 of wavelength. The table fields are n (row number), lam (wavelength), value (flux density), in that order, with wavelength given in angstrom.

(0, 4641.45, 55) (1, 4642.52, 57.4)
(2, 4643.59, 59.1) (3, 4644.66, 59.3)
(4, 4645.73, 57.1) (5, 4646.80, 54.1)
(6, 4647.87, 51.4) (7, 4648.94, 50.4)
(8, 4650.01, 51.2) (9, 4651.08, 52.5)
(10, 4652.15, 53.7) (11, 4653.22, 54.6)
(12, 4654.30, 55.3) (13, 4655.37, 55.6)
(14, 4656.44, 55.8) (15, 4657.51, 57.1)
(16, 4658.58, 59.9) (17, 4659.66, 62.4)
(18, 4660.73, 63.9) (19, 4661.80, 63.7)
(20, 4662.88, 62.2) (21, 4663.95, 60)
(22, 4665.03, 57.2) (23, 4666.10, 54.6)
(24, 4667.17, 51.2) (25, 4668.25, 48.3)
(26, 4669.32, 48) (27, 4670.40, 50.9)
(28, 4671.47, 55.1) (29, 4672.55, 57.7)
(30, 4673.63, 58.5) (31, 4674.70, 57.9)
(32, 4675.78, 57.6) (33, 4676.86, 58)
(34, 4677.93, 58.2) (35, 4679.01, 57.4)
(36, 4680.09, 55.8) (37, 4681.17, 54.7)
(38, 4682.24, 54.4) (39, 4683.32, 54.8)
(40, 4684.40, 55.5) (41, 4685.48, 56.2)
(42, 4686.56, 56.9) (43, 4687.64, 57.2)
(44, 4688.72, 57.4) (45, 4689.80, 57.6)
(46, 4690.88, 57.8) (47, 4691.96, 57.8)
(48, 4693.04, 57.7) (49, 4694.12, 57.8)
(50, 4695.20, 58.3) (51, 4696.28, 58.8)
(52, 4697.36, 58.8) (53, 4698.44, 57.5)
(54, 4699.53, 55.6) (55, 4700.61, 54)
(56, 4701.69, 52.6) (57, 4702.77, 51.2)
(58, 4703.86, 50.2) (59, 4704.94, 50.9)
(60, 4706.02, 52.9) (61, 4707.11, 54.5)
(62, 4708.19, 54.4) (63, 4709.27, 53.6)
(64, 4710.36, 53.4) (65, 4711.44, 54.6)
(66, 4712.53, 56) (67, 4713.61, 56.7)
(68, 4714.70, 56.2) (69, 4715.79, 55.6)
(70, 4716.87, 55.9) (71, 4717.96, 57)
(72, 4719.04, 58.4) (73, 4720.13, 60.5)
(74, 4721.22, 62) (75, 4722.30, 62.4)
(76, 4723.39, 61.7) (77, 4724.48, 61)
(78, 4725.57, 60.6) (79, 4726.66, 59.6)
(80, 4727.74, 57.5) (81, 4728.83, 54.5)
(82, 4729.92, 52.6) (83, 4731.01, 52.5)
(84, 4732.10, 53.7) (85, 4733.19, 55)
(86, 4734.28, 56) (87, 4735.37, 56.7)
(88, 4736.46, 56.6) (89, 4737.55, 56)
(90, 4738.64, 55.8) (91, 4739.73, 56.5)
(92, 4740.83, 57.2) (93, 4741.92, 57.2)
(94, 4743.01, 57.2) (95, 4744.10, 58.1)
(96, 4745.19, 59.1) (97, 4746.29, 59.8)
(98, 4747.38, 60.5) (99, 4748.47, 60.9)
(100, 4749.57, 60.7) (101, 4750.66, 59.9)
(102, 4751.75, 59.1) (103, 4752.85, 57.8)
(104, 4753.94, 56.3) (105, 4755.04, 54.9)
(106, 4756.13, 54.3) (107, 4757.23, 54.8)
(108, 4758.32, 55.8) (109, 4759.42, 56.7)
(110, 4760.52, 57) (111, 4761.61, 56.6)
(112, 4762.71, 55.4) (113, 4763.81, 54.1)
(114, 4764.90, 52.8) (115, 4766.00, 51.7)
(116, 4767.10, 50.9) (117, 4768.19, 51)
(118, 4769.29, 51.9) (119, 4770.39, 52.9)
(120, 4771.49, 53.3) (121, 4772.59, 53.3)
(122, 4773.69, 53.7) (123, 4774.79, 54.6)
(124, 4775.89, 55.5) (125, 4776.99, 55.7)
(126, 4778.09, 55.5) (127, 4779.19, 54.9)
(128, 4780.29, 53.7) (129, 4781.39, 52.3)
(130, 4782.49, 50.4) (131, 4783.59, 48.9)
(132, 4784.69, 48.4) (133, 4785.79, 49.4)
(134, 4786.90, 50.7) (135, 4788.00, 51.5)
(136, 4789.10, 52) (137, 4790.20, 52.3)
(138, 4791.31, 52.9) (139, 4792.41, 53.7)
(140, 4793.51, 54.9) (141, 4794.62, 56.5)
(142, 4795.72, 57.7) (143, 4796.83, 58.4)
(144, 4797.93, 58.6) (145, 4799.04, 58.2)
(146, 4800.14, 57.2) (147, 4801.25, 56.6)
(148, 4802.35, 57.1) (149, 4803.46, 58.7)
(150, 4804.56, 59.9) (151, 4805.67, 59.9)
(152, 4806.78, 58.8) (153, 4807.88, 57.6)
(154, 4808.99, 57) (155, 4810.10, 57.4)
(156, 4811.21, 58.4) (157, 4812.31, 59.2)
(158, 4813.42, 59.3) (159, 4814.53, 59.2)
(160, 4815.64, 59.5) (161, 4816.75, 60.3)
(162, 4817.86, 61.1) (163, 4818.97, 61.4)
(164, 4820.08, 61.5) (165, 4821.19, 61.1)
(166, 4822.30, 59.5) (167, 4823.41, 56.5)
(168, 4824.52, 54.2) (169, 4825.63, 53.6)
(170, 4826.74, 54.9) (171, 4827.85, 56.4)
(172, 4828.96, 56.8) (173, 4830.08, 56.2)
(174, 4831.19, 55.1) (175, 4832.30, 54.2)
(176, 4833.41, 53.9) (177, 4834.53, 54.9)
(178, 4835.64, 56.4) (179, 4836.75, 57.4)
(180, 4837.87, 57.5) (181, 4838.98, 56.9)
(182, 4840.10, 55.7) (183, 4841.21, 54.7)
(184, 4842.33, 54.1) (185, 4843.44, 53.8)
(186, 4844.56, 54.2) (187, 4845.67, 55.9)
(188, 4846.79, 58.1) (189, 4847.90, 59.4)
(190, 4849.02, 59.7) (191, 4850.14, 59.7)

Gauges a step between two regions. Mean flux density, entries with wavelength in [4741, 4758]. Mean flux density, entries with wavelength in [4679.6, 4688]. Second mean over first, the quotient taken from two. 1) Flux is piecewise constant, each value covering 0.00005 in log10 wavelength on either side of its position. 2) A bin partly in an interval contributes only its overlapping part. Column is 1.04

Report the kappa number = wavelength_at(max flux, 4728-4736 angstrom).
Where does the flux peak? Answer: 4735.37 angstrom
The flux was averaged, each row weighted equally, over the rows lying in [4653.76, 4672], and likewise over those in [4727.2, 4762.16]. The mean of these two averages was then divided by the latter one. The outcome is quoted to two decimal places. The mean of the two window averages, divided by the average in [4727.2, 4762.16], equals 1.00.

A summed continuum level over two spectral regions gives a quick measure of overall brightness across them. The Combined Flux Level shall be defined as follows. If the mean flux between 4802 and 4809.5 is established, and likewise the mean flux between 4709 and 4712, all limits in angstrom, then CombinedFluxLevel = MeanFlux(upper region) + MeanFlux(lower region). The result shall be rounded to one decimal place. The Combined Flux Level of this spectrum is 112.3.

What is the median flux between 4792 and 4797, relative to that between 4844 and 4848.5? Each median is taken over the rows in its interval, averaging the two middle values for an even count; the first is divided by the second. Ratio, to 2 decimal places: 0.99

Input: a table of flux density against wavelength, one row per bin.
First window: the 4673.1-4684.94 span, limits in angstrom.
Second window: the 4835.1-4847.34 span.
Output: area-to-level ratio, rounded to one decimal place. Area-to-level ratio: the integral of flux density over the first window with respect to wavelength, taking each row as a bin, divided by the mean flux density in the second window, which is 12.0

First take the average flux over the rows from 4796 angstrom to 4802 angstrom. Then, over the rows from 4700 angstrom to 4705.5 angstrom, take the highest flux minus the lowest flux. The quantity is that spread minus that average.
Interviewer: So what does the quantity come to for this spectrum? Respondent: -54.0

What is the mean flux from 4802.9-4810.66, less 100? -42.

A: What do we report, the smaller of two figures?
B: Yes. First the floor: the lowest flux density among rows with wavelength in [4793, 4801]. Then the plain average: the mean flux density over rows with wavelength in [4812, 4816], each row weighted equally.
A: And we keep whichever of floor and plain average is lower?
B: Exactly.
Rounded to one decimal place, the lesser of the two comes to 54.9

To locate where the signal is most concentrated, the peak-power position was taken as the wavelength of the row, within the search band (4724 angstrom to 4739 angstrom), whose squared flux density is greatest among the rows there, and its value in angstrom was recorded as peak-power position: 4724.48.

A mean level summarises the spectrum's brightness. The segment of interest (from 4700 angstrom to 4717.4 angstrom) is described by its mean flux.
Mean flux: 54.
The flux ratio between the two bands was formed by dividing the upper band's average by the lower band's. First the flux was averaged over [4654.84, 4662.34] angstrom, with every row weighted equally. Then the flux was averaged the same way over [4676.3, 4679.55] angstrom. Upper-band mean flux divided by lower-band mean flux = 0.97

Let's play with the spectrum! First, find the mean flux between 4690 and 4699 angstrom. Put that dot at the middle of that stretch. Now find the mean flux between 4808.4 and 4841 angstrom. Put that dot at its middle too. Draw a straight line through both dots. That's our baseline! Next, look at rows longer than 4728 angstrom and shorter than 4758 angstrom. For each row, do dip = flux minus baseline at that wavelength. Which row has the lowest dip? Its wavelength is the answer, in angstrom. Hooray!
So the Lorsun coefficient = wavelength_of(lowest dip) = 4731.01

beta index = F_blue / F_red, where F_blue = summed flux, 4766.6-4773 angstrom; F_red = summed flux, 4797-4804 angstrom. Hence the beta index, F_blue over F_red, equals 0.90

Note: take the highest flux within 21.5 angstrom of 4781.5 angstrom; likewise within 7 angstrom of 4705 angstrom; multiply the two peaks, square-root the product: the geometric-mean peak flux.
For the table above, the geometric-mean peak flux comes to 58.0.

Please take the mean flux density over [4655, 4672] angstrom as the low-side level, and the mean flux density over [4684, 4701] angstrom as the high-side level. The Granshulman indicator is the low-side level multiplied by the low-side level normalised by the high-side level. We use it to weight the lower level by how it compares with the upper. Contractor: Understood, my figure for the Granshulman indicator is 56.1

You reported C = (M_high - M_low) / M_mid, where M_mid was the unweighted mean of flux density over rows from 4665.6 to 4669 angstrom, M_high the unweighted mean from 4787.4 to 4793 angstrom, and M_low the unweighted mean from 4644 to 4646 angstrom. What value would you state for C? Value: -0.11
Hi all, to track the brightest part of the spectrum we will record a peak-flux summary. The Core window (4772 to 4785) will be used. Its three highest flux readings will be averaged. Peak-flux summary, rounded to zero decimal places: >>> 56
